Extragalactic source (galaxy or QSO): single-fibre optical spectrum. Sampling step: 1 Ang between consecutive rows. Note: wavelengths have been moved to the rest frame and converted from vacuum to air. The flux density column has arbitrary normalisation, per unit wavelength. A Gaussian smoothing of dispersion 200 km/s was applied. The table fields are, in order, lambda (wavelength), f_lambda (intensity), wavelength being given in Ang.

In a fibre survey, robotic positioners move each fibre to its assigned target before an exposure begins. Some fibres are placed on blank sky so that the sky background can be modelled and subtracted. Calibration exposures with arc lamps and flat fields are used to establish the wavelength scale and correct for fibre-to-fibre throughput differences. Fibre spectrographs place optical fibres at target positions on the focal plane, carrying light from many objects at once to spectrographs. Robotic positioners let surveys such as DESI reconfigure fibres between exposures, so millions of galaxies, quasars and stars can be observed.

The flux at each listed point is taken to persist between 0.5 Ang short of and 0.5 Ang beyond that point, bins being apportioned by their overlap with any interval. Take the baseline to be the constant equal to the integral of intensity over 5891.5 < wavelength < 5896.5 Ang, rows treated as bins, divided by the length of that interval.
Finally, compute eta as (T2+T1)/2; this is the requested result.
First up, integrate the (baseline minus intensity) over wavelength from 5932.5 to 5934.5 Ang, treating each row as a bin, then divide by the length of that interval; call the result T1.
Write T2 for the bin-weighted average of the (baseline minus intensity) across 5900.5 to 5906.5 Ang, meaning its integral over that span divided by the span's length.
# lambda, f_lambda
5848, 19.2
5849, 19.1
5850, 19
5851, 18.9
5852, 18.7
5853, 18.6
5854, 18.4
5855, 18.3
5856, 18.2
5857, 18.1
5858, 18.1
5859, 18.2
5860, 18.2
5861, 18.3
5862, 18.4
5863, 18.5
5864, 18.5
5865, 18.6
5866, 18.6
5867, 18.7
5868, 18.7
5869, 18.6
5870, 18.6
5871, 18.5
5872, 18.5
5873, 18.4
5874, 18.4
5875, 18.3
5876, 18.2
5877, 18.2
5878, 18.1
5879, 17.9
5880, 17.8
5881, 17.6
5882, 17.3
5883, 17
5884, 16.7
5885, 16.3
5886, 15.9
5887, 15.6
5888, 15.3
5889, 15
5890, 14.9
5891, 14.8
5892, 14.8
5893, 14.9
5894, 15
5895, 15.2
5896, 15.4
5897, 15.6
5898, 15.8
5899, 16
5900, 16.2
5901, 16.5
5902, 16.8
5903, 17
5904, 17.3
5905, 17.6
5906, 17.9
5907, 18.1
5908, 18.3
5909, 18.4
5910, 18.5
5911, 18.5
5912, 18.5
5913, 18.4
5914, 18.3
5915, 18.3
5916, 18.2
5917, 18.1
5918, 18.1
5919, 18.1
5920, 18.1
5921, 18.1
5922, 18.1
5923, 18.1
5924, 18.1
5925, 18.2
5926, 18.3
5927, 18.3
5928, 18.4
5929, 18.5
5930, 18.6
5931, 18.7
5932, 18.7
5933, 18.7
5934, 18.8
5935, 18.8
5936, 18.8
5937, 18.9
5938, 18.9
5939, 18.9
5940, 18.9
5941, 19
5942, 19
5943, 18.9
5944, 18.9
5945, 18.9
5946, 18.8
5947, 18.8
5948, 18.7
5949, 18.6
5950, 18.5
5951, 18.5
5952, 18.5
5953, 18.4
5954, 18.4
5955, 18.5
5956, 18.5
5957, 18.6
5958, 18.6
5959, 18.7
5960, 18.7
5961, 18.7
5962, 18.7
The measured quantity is -2.91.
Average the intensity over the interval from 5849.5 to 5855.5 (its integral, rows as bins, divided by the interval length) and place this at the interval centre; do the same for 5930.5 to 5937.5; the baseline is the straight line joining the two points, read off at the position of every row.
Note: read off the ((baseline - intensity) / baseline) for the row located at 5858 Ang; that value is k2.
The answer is 0.03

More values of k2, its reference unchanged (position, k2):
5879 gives 0.04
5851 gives -0.01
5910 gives 0.01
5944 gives -0.01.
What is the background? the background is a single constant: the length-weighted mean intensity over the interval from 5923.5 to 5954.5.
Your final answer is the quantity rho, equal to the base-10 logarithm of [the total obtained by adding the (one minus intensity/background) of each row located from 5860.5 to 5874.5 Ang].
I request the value -0.99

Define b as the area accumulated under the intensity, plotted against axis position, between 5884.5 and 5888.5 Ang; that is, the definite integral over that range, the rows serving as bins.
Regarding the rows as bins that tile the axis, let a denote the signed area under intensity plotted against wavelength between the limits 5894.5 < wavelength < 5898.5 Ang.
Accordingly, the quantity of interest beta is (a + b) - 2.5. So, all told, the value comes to 123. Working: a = 62.0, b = 63.1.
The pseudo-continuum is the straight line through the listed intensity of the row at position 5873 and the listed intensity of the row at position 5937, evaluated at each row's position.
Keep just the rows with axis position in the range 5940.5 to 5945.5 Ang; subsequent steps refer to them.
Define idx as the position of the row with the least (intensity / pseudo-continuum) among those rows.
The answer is 5945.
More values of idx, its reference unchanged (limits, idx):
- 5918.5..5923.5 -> 5923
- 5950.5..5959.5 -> 5954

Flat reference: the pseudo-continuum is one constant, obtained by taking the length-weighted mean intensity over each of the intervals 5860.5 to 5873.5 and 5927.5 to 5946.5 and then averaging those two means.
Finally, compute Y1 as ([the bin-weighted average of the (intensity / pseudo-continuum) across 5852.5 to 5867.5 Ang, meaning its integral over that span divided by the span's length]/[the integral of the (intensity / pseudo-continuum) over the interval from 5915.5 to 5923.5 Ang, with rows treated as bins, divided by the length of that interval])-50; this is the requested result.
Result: -49.0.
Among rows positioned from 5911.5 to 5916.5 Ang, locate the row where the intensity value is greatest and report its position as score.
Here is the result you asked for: 5912 Ang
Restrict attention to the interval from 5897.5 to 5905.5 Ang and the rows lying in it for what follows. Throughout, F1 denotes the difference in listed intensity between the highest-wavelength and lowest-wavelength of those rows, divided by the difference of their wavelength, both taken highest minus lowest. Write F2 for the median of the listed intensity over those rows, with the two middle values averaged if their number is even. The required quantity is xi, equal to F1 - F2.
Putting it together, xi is -16.4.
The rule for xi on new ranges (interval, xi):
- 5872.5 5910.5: -16.9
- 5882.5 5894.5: -15.3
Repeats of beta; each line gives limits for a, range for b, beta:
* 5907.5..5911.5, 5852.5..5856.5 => 145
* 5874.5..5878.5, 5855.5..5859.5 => 143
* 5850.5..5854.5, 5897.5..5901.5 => 137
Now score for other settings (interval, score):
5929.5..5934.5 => 5934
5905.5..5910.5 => 5910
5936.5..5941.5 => 5941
